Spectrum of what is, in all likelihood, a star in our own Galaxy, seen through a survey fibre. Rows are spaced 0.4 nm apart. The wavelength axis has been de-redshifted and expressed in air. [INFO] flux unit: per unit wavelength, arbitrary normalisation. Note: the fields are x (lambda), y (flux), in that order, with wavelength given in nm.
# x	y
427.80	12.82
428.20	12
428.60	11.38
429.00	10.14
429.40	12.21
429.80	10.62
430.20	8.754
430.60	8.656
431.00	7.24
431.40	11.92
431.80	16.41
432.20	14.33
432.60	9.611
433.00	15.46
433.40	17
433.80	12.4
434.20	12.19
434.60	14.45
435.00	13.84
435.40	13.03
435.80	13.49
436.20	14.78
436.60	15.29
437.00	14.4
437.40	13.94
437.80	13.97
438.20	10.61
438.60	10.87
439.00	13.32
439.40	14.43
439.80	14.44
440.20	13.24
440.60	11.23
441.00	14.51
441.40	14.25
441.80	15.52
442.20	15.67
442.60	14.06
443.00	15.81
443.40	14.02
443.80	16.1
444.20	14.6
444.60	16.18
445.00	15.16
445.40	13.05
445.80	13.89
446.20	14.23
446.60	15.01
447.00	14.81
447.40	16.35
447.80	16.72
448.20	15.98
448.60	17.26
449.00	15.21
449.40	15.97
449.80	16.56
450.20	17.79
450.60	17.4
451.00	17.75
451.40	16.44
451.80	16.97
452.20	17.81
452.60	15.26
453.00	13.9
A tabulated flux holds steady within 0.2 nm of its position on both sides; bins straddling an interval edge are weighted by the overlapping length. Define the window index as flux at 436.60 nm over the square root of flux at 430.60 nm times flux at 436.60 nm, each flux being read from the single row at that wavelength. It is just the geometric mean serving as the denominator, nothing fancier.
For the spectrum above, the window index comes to 1.33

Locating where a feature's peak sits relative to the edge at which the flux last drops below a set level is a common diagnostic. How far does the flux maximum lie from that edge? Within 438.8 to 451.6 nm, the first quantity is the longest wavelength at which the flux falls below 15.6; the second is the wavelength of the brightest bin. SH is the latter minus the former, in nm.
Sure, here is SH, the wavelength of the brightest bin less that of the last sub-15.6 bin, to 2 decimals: 1.20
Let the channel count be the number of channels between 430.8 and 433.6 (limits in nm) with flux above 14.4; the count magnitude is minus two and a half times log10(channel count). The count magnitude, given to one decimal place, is -1.2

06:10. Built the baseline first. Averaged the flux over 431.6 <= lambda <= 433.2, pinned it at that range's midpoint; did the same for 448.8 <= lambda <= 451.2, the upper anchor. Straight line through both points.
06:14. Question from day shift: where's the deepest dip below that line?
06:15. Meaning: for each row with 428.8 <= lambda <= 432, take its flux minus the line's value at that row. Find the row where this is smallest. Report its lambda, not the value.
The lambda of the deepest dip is 431.00 nm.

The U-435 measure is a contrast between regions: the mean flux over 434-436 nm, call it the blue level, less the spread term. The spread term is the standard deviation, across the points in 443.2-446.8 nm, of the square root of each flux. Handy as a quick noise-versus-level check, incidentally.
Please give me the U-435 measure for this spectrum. 13.3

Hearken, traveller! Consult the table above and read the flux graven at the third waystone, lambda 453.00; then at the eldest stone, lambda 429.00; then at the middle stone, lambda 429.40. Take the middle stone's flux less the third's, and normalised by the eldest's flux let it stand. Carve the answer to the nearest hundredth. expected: -0.17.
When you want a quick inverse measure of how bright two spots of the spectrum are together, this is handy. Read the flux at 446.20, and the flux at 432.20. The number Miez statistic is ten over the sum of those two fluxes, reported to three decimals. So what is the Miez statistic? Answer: 0.350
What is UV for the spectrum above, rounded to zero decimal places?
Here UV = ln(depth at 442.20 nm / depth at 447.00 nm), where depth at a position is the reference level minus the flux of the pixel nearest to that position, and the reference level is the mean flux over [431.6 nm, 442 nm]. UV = 1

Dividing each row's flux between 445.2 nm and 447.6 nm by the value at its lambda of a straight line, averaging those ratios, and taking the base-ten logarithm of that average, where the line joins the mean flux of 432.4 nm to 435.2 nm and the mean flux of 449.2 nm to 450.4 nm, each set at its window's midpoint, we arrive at -0.044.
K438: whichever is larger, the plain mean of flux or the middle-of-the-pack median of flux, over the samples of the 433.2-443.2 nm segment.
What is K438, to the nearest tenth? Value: 14.1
